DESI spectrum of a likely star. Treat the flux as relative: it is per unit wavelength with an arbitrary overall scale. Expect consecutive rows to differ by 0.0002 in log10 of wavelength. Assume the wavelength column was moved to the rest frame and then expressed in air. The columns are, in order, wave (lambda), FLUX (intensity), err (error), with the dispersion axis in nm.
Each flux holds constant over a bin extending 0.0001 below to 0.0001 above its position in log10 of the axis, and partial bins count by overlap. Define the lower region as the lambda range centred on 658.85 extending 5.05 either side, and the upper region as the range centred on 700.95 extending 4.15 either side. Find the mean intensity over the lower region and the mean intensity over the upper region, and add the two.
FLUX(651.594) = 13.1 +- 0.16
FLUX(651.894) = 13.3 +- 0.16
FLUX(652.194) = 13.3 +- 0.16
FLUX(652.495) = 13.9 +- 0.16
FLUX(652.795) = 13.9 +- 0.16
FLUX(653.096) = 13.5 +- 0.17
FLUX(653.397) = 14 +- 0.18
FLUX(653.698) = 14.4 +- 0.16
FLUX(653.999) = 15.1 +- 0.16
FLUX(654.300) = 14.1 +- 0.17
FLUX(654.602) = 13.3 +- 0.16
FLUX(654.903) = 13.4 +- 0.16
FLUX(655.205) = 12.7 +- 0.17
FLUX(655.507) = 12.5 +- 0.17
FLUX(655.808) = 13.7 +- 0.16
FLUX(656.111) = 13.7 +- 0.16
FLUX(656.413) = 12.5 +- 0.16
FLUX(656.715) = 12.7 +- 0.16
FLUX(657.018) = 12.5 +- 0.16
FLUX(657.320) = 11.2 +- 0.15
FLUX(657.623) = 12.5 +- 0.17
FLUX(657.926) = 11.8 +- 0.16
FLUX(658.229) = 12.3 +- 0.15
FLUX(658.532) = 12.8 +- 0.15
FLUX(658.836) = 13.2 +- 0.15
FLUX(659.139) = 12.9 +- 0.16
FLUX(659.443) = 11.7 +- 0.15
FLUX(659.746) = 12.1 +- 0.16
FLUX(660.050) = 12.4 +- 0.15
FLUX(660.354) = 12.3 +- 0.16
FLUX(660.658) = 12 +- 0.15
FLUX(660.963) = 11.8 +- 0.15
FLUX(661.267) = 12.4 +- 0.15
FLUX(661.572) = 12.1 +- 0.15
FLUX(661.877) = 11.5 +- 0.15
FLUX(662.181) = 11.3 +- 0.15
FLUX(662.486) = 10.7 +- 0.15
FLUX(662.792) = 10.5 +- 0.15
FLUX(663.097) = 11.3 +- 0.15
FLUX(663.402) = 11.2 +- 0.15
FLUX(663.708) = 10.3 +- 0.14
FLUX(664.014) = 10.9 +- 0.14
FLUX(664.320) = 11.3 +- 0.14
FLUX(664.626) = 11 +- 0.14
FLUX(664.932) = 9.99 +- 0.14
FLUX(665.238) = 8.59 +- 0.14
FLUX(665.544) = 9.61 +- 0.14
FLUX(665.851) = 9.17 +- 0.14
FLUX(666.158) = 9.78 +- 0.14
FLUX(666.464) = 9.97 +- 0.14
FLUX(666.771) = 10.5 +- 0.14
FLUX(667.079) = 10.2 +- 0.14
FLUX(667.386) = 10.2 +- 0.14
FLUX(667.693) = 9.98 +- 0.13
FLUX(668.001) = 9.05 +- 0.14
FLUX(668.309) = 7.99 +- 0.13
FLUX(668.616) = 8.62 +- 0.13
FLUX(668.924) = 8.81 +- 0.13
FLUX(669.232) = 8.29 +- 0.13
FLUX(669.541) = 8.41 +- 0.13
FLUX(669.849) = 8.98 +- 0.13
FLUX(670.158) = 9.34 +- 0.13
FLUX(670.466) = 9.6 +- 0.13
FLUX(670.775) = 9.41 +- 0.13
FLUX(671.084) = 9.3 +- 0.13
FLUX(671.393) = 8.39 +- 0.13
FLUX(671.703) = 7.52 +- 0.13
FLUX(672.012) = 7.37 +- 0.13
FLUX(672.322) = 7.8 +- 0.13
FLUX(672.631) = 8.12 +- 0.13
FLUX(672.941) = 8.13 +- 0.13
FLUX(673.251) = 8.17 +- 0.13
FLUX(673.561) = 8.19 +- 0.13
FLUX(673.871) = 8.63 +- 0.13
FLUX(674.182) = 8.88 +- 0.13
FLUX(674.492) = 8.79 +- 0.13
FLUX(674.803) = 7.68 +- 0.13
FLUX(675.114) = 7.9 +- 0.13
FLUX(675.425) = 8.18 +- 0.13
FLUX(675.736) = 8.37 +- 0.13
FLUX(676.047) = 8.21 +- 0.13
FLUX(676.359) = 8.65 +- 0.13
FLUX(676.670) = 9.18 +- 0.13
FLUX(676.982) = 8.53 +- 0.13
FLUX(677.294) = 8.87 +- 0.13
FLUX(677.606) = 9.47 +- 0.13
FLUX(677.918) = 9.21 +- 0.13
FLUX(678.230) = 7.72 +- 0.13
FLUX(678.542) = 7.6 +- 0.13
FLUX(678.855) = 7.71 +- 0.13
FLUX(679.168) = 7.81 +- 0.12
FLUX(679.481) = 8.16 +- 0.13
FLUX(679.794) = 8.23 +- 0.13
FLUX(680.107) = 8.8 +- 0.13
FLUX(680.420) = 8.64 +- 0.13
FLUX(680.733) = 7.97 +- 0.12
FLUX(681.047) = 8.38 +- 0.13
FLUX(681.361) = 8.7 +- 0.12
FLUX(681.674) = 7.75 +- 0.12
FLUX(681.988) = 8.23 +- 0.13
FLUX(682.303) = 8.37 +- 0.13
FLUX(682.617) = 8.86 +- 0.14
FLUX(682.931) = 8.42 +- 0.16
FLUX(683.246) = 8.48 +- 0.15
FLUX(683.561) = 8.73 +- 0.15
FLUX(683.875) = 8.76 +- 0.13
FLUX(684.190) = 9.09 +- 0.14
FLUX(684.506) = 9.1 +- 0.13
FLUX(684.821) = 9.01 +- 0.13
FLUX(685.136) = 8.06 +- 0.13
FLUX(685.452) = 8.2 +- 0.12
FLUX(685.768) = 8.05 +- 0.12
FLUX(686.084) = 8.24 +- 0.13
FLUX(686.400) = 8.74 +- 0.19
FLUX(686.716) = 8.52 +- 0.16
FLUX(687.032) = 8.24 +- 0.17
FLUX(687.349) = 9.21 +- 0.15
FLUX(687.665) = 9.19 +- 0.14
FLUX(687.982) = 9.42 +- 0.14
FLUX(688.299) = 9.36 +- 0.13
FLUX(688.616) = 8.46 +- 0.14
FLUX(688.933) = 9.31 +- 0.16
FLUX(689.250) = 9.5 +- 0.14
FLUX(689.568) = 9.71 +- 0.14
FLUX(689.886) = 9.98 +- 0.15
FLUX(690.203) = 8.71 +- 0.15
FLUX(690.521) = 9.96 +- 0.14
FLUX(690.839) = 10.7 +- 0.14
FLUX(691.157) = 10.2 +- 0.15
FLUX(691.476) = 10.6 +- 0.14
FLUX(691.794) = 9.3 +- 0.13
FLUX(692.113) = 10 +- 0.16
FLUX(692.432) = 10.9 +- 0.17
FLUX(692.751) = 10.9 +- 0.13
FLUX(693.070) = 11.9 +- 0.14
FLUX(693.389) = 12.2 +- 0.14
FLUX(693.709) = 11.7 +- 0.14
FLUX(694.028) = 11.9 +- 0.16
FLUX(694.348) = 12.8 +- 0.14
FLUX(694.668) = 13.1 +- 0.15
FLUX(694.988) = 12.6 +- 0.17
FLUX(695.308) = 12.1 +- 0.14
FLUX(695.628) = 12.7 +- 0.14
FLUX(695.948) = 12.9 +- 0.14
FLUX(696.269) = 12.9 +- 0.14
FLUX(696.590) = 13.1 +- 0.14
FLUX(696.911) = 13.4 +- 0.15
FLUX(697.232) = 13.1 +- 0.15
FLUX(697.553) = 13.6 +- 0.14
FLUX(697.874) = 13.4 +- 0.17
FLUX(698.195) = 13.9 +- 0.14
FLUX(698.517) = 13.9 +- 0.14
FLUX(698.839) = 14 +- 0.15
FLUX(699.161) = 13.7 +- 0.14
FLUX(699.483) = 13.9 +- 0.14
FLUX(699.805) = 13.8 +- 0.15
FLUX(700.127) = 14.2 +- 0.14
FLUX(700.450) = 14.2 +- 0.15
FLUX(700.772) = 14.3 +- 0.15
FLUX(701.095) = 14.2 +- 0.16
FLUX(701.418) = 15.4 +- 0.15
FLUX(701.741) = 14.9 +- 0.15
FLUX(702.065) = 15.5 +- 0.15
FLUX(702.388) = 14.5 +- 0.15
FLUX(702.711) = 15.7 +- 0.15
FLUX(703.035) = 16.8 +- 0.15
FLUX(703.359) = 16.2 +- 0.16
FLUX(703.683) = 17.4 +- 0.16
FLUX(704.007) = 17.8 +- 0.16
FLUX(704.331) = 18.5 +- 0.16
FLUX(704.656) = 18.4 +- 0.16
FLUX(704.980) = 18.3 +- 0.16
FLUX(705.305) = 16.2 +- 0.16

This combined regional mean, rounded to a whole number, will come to 27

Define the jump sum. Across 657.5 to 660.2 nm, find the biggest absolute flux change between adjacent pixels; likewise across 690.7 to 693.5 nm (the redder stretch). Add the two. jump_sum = 2.50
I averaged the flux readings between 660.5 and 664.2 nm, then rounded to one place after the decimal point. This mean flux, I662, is 11.3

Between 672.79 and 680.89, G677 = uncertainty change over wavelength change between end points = -0.0013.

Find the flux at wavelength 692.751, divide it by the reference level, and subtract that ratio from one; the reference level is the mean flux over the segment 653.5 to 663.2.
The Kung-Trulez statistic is 0.13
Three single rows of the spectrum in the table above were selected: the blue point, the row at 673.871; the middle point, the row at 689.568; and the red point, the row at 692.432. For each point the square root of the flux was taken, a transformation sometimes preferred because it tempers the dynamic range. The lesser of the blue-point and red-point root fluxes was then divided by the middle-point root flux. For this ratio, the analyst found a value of 0.94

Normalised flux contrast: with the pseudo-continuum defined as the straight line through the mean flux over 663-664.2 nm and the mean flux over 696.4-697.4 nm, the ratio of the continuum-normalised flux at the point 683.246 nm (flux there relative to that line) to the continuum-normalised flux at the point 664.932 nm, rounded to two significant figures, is 0.76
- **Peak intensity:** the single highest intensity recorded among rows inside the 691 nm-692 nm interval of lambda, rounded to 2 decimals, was 10.60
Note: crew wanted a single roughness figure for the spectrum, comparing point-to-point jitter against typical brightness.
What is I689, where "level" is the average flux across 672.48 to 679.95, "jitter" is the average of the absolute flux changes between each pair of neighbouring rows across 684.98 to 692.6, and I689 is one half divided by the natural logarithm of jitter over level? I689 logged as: -0.182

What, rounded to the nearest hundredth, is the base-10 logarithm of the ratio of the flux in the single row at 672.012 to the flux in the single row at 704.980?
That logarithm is -0.39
